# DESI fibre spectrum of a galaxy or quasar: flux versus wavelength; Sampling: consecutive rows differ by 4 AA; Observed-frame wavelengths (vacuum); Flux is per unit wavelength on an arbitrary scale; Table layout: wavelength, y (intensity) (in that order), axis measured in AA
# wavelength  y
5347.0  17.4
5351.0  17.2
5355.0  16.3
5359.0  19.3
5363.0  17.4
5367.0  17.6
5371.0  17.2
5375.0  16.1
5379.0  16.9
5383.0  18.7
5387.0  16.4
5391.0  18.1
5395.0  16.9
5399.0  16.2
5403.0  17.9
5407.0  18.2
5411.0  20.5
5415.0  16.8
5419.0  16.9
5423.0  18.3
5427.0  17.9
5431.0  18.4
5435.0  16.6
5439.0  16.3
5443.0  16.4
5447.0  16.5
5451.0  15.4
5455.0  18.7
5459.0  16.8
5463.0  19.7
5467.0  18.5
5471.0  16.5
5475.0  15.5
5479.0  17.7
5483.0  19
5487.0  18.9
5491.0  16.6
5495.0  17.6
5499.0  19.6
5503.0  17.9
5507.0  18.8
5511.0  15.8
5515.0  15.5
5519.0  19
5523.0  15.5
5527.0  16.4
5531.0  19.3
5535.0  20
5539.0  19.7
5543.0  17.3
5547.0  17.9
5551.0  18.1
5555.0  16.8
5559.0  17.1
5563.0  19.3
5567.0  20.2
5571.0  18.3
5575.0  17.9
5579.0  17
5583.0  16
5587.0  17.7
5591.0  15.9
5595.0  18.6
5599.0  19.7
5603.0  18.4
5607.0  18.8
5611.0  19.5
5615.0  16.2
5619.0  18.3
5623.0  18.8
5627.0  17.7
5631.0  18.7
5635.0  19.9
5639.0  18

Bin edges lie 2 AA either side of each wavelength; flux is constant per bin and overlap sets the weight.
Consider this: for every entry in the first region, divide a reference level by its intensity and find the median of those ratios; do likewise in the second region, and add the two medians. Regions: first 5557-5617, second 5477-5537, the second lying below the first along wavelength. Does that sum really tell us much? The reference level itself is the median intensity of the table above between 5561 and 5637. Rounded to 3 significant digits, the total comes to 2.03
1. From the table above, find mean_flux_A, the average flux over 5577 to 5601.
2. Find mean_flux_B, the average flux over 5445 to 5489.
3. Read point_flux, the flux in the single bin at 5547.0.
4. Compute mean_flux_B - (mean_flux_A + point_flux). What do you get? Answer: -17.8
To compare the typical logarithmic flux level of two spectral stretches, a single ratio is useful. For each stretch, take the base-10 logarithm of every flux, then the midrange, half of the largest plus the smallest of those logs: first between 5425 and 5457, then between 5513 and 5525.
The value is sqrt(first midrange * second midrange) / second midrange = 0.998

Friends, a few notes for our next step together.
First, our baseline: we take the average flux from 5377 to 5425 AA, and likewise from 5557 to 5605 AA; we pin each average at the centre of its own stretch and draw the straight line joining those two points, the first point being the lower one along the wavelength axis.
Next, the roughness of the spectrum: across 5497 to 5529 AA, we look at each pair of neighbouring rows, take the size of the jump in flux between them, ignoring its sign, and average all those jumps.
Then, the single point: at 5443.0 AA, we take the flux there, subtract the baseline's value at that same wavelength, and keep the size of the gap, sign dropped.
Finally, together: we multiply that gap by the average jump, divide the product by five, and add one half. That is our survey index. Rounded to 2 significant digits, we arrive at 1.0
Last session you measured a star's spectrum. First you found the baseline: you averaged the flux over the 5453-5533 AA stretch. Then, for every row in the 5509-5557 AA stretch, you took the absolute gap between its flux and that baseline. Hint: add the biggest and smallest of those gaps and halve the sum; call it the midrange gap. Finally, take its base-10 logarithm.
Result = 0.11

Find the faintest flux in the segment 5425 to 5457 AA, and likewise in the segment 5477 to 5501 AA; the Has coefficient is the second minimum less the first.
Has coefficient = 1.2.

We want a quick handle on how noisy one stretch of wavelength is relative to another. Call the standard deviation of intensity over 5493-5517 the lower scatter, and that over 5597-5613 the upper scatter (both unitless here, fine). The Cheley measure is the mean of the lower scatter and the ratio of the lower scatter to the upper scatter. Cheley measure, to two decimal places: 2.15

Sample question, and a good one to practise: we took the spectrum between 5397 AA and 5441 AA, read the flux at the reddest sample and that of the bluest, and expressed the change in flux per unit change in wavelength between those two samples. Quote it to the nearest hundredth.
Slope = 0.00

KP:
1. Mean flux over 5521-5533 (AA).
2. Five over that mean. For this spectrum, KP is 0.293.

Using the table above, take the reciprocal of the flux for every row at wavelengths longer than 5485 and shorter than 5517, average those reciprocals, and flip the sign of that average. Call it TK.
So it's -0.0572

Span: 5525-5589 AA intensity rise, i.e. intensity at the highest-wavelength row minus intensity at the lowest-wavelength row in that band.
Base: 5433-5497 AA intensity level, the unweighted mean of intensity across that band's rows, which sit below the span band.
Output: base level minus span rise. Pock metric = 16.0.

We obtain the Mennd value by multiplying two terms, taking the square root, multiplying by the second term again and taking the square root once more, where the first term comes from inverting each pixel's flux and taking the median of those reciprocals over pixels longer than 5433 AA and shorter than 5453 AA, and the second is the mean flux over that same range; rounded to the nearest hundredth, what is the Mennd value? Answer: 4.02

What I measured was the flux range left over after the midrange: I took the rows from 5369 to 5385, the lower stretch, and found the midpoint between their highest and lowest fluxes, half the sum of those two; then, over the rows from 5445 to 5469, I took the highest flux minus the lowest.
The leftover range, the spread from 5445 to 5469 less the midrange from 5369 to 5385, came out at -13.1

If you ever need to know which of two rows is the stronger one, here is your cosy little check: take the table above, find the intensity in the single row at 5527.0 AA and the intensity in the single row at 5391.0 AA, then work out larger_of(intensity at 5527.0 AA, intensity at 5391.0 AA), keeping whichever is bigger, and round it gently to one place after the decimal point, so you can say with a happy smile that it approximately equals 18.1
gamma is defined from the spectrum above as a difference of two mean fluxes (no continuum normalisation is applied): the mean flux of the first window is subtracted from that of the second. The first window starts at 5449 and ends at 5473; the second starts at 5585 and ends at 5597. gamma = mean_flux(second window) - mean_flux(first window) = -0.20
